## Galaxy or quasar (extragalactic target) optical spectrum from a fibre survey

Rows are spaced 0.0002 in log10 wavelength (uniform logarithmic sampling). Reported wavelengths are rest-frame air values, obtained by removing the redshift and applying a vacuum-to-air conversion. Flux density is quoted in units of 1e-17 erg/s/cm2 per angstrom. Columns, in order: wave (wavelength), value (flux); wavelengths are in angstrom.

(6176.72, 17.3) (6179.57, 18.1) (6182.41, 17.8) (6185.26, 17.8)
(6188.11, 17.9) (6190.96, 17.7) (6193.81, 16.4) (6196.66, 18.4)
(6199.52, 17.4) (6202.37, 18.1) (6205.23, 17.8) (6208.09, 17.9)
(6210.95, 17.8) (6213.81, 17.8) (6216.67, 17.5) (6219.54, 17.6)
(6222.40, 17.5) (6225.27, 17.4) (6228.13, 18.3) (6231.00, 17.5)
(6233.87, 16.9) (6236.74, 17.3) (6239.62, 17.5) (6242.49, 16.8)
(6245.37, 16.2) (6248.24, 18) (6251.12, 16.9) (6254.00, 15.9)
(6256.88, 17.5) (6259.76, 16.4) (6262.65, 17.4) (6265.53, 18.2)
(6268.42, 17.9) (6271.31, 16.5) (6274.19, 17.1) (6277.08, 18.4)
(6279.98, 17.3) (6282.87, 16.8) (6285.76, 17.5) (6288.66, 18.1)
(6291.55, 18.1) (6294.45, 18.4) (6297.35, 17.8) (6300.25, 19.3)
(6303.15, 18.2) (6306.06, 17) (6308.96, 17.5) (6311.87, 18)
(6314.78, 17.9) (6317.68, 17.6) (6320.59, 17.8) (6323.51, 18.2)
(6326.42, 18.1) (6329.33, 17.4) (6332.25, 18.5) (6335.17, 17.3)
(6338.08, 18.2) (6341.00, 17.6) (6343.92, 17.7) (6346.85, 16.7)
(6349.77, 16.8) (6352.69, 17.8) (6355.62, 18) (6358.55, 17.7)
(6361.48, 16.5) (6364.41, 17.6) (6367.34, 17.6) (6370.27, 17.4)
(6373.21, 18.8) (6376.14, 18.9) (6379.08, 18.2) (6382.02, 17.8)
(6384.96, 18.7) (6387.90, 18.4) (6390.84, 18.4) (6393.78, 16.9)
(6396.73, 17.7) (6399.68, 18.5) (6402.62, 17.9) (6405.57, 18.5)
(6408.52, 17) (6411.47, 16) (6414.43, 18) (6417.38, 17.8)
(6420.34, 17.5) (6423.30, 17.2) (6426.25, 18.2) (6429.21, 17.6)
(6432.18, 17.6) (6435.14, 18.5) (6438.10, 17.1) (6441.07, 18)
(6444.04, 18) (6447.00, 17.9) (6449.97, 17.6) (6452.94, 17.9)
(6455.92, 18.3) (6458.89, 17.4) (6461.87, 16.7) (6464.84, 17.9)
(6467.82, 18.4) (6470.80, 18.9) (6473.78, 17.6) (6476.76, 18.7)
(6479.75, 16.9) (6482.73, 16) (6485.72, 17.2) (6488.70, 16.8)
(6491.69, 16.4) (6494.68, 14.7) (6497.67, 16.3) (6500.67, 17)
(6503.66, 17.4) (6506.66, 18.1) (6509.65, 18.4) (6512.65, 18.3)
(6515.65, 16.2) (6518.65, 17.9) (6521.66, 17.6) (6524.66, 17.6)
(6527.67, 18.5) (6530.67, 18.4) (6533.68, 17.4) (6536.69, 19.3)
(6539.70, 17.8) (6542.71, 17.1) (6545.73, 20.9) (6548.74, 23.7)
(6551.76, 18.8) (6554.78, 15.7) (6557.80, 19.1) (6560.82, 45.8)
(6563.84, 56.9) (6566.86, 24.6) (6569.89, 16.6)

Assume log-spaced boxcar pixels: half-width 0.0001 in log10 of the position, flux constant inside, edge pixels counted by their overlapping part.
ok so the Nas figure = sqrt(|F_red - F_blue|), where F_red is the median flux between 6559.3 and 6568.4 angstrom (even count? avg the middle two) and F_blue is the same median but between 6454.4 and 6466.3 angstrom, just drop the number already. 5.31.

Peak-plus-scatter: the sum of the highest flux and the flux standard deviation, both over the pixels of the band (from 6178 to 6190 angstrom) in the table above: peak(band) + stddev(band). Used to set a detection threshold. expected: 18.2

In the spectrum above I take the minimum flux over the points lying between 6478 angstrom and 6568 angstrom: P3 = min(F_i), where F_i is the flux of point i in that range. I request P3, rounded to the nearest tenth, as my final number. 14.7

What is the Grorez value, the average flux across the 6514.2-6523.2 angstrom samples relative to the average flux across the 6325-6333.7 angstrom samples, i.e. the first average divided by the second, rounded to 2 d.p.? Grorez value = 0.96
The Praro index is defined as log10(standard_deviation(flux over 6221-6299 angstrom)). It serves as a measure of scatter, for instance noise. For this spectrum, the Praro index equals -0.17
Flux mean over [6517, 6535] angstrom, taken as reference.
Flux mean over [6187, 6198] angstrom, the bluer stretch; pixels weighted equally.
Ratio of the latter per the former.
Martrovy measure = 0.98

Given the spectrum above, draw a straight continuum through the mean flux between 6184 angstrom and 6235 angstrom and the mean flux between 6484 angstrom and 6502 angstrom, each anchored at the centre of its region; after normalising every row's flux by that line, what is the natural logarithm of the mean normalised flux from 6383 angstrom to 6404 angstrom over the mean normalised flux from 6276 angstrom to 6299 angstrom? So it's 0.043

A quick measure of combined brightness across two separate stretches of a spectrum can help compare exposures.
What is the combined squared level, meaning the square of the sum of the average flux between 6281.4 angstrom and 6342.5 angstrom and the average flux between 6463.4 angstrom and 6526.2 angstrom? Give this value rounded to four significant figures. 1240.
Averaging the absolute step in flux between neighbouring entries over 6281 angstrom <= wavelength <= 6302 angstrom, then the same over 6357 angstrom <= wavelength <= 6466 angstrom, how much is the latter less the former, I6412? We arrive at 0.1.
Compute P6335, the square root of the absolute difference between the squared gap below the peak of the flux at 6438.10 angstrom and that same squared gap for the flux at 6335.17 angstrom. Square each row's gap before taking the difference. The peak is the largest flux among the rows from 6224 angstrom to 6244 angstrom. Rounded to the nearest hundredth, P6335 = 0.66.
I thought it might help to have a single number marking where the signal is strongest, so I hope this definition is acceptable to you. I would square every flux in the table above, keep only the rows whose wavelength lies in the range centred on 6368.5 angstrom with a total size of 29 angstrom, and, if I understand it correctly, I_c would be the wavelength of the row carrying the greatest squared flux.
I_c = 6376.14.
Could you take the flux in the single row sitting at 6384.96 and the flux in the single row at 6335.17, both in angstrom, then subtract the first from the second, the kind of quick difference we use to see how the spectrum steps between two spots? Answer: -1.4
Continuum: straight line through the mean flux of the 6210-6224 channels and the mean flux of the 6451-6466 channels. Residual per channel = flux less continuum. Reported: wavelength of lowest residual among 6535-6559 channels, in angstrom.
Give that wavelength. 6554.78 angstrom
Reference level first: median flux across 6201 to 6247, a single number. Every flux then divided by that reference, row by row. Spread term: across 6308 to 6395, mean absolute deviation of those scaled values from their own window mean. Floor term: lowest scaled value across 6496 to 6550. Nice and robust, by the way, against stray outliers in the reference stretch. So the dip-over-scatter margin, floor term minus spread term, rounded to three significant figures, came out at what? 0.899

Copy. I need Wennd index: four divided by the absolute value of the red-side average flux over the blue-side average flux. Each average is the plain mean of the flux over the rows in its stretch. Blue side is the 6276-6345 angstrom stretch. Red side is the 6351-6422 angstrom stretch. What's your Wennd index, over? 4.01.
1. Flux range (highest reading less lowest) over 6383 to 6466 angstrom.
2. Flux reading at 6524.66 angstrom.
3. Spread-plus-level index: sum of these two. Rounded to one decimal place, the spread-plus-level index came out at 20.3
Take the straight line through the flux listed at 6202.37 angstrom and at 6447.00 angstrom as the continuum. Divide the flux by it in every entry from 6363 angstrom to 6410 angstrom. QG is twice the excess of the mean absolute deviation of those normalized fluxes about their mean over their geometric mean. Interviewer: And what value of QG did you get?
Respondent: -1.95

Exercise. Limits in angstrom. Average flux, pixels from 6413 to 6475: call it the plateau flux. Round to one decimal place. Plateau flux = 17.8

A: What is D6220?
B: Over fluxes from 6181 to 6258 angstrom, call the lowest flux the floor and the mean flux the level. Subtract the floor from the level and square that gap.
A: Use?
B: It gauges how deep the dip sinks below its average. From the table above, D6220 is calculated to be 2.5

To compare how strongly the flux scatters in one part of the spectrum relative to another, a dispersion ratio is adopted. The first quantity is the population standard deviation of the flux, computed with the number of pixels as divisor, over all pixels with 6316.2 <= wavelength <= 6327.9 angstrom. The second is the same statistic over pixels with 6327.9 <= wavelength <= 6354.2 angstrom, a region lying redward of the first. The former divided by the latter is 0.43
